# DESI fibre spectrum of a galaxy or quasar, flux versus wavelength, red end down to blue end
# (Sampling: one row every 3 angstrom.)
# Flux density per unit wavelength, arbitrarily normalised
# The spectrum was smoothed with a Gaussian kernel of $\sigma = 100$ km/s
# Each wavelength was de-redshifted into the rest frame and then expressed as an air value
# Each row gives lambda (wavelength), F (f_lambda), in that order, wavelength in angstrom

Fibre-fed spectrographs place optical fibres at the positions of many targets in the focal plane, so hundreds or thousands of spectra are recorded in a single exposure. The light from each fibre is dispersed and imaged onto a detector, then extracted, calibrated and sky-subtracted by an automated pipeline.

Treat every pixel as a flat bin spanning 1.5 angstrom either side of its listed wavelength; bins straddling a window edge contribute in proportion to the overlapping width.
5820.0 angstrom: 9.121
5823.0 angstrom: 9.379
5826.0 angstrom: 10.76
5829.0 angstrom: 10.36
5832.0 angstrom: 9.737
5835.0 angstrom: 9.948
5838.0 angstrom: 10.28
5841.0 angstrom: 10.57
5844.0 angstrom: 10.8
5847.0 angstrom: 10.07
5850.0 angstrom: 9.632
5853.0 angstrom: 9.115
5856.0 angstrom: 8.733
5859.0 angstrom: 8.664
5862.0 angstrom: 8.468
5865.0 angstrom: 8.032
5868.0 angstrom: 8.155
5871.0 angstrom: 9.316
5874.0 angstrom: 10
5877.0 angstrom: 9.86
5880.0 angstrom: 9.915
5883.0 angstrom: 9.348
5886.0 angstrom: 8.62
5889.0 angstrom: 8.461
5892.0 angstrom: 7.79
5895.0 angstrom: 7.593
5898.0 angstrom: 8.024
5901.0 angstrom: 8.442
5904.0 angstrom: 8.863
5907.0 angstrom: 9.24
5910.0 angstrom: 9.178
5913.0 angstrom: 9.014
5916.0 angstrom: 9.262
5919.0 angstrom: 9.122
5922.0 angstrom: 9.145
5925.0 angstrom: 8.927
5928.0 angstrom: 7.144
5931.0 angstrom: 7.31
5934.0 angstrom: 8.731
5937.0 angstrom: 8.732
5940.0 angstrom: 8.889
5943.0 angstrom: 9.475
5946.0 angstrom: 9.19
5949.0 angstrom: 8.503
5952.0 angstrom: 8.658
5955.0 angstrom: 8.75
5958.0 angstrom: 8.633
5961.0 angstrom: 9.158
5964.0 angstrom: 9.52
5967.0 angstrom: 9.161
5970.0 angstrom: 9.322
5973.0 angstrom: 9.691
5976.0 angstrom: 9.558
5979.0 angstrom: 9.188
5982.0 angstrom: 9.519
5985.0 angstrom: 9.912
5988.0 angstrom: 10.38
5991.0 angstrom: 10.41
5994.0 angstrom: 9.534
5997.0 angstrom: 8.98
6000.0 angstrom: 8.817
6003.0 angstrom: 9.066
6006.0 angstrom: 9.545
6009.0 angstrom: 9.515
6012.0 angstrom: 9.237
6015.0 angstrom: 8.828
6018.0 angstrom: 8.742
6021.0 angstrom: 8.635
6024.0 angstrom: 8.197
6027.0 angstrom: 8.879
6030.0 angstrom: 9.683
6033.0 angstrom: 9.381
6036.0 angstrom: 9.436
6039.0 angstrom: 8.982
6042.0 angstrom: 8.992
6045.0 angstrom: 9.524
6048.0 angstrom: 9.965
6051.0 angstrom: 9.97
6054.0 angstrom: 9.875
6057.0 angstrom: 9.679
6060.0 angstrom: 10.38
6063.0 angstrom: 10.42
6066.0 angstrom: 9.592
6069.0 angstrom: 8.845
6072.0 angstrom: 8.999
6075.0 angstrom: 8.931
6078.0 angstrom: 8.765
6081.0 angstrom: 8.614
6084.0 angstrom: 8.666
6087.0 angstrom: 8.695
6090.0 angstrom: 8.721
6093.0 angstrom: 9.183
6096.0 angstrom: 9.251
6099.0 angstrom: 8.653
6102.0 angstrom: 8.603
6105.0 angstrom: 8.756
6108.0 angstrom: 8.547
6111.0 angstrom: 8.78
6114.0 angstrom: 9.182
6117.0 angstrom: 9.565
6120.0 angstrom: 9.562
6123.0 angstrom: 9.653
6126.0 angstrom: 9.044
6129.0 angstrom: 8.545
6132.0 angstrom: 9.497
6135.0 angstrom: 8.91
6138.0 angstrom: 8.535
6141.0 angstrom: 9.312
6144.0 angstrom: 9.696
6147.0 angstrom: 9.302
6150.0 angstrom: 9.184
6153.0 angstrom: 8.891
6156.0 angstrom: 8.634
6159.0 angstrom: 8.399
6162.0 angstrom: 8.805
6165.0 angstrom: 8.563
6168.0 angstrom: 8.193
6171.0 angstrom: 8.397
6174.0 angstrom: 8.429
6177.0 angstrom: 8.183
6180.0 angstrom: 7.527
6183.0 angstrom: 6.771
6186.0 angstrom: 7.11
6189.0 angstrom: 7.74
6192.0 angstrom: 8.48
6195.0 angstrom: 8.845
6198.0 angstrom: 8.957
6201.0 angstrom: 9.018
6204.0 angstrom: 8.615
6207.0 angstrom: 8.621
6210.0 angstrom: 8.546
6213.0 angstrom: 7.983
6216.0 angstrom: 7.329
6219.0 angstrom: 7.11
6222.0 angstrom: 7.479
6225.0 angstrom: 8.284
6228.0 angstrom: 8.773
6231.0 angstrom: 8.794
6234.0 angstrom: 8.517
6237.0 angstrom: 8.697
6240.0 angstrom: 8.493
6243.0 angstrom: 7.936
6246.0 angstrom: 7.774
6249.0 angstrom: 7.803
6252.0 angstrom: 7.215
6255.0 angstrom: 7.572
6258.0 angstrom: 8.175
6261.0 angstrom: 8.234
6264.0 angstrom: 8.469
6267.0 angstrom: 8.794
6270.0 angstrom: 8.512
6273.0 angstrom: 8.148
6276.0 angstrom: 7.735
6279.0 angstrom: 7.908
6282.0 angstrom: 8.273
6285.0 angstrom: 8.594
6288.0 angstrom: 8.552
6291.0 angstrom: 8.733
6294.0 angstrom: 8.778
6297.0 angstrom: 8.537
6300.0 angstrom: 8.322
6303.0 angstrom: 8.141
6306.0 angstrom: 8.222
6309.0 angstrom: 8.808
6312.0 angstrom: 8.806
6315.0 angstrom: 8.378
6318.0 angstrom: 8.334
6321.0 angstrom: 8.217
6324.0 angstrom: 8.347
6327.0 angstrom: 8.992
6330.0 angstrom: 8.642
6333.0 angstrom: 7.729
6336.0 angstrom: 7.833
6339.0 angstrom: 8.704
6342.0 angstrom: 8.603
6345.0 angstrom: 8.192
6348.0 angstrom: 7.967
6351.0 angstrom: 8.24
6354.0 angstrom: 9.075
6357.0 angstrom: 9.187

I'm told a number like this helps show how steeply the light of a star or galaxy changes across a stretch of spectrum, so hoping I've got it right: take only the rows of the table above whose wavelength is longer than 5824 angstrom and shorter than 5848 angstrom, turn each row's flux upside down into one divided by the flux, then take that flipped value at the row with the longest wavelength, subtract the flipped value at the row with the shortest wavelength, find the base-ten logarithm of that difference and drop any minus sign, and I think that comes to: 2.2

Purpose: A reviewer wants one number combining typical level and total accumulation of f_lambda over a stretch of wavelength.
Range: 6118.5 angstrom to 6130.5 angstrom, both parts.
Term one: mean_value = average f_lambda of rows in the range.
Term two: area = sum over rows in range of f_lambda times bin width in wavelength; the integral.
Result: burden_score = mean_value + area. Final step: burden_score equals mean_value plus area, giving 120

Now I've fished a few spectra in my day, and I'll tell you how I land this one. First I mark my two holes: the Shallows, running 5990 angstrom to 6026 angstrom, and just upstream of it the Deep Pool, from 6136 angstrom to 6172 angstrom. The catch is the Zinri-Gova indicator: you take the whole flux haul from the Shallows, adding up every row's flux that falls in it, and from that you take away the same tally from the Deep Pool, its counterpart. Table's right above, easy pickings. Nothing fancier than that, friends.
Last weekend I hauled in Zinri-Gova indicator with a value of 4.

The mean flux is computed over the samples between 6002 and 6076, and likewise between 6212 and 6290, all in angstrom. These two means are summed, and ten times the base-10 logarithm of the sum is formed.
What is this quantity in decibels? 12.4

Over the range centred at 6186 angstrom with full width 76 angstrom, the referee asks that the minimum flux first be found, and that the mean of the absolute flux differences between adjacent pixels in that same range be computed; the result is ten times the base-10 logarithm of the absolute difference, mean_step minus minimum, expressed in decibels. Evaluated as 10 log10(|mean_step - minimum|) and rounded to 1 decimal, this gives 8.1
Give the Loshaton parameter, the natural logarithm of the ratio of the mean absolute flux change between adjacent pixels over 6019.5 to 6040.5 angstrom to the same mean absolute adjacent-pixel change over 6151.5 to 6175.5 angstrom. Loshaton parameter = 0.6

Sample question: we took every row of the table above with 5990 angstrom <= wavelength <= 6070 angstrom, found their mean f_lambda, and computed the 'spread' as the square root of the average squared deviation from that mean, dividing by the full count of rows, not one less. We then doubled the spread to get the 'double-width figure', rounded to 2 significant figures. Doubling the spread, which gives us 1.1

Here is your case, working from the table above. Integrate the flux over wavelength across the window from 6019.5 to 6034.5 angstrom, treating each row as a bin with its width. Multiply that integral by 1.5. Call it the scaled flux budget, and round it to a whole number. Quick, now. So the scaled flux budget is 201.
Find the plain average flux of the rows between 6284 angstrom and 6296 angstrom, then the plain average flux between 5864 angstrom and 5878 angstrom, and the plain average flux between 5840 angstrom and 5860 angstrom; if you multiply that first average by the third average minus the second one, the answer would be 5.0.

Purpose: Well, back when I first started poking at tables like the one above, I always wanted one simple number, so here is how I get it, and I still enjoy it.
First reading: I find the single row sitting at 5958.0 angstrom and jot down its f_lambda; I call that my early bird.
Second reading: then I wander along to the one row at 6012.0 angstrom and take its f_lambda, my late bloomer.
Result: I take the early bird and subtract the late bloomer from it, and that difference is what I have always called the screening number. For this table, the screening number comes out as -0.6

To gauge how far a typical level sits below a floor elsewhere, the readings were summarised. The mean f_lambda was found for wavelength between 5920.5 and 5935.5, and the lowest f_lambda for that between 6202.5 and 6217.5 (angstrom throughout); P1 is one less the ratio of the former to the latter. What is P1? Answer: -0.13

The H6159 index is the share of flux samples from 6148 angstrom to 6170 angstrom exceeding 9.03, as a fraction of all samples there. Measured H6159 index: 0.14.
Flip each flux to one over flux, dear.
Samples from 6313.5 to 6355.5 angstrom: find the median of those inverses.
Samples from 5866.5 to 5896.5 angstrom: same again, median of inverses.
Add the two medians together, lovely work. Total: 0.232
